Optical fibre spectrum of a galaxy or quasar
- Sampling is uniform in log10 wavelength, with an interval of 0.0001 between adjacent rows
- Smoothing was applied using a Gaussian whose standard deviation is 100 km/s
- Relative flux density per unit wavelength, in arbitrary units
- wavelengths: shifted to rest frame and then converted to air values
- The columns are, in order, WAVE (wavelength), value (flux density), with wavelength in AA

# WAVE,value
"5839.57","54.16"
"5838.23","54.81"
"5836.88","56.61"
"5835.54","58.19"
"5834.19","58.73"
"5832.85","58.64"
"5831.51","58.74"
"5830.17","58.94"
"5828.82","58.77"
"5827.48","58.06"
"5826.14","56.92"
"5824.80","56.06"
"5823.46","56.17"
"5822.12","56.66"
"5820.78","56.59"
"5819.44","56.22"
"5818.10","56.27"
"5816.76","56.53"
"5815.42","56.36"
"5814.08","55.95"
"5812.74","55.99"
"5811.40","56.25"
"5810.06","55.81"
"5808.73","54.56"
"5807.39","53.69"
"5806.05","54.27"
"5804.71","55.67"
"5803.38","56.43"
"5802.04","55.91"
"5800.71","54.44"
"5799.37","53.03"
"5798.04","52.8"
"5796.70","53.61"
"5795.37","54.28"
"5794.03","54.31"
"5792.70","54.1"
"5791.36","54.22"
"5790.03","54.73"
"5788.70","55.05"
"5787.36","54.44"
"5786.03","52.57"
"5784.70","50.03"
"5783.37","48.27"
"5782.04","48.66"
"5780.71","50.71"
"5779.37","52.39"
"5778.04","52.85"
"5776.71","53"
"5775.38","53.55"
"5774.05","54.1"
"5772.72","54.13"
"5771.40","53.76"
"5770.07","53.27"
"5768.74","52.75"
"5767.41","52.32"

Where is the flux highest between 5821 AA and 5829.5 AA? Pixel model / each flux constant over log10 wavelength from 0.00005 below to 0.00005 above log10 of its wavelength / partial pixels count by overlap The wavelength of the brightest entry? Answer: 5828.82 AA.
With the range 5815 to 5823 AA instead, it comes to 5822.12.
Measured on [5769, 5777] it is 5772.72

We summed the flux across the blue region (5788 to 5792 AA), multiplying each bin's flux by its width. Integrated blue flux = 219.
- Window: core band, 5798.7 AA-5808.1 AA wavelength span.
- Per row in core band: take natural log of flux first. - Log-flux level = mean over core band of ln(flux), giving 4.00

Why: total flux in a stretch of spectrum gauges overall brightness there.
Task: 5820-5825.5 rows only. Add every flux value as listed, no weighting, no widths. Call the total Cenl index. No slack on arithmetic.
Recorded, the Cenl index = 225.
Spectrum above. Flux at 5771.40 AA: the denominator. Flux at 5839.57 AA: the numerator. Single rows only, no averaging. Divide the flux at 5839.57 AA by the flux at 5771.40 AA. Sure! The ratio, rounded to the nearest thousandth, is 1.007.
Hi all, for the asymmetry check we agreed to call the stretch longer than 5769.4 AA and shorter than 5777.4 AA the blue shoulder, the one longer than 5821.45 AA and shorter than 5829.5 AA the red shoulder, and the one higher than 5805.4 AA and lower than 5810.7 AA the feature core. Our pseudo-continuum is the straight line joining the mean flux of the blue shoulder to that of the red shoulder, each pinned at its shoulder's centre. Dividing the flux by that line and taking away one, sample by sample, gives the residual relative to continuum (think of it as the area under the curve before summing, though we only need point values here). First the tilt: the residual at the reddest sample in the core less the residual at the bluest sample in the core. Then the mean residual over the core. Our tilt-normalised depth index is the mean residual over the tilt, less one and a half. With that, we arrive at -2.6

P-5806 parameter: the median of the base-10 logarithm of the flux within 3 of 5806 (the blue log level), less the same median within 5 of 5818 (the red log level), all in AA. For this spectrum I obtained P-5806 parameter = -0.014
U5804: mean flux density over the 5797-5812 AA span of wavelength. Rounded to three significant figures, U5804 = 54.8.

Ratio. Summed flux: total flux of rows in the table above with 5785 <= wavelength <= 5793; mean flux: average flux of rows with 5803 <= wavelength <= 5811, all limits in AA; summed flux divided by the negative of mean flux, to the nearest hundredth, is -5.90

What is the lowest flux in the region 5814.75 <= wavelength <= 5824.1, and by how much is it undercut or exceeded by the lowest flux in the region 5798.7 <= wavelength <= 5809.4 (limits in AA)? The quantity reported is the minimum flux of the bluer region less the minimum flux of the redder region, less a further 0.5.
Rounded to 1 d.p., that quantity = -3.6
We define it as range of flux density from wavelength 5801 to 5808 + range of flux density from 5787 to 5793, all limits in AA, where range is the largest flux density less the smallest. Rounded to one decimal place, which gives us 3.7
